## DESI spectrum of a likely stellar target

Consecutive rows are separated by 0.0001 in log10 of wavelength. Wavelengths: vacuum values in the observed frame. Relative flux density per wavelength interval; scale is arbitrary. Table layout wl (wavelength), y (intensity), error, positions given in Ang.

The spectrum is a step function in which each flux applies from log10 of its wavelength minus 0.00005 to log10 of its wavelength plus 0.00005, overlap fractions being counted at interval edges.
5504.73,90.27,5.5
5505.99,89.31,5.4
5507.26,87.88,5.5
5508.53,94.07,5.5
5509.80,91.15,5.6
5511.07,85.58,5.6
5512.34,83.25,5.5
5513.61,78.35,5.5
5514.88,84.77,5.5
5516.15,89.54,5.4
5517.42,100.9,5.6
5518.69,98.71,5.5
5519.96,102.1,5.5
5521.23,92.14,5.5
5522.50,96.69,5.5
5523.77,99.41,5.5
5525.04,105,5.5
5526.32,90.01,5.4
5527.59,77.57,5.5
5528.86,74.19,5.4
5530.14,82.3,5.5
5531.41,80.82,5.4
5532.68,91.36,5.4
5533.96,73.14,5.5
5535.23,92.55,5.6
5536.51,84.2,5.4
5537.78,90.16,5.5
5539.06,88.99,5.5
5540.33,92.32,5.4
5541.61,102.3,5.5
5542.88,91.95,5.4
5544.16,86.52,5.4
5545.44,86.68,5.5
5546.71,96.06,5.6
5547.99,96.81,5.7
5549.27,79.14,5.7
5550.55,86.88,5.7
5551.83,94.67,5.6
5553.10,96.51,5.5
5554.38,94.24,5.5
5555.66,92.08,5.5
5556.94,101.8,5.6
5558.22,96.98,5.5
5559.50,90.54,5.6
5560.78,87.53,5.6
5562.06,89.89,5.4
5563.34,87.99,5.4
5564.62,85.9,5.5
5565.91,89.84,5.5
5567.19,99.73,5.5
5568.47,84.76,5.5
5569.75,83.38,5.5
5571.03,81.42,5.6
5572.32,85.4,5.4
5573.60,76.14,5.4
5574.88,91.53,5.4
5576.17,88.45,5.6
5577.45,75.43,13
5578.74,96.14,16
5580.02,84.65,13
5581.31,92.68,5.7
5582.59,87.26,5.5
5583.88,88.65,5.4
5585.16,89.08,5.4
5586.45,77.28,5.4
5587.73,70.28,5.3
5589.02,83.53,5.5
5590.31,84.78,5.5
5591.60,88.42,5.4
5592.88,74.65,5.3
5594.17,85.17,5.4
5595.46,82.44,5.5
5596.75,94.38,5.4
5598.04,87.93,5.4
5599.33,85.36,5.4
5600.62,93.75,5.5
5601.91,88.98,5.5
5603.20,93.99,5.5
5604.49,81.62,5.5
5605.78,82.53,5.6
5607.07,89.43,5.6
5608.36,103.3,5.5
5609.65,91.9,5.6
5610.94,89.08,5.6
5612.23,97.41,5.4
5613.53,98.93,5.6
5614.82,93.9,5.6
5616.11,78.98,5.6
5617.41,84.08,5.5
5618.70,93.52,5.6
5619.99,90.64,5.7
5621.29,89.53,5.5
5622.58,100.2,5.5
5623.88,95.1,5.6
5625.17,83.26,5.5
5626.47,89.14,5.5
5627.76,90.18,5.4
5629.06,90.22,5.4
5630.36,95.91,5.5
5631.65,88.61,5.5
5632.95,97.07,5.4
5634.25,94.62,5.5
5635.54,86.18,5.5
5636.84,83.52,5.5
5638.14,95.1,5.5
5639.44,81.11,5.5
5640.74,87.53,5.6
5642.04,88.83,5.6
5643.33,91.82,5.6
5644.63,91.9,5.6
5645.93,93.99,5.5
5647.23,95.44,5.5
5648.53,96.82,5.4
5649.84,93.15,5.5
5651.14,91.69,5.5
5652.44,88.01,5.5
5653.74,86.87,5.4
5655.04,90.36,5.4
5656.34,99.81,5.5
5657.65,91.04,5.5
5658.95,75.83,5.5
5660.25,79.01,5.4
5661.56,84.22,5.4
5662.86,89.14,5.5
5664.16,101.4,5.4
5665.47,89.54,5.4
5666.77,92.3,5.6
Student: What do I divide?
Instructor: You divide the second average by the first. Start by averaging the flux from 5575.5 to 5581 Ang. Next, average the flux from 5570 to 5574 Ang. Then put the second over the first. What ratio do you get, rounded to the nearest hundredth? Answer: 0.94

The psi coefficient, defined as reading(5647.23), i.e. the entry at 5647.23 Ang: 95.44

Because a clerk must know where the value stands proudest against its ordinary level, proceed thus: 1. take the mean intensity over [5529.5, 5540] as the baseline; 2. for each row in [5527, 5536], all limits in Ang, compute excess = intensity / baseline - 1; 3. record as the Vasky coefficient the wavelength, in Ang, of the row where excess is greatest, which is 5535.23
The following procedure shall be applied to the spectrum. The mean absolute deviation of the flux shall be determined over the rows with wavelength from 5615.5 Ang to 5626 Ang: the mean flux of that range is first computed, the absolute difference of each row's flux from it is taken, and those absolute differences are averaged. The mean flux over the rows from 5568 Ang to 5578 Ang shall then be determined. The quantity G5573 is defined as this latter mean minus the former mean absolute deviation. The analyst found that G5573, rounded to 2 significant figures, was 78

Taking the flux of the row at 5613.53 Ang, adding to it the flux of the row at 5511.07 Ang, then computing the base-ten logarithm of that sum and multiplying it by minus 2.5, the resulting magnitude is -5.67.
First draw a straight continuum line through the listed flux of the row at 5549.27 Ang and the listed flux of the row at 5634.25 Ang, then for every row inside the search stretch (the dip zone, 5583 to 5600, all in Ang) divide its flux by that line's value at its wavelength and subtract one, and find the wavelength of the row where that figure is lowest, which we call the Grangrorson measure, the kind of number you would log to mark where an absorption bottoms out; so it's 5587.73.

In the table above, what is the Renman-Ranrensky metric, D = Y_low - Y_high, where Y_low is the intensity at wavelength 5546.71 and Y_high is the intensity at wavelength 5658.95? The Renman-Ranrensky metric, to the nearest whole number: 20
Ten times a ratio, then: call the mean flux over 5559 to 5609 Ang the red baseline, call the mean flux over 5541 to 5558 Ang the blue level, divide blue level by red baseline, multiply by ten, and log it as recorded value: 10.7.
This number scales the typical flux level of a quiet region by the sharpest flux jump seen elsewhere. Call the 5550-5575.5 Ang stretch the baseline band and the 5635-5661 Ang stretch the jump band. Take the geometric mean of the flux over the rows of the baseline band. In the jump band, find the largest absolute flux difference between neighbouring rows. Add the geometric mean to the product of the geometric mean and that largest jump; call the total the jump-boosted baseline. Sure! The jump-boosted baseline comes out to 1453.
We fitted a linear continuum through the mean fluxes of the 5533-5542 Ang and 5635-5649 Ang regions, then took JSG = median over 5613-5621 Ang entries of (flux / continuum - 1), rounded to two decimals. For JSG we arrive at 0.02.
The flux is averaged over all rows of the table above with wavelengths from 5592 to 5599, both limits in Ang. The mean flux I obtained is 85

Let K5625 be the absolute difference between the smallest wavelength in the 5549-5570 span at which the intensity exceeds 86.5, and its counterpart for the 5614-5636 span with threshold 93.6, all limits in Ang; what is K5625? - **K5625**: 64.3 Ang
